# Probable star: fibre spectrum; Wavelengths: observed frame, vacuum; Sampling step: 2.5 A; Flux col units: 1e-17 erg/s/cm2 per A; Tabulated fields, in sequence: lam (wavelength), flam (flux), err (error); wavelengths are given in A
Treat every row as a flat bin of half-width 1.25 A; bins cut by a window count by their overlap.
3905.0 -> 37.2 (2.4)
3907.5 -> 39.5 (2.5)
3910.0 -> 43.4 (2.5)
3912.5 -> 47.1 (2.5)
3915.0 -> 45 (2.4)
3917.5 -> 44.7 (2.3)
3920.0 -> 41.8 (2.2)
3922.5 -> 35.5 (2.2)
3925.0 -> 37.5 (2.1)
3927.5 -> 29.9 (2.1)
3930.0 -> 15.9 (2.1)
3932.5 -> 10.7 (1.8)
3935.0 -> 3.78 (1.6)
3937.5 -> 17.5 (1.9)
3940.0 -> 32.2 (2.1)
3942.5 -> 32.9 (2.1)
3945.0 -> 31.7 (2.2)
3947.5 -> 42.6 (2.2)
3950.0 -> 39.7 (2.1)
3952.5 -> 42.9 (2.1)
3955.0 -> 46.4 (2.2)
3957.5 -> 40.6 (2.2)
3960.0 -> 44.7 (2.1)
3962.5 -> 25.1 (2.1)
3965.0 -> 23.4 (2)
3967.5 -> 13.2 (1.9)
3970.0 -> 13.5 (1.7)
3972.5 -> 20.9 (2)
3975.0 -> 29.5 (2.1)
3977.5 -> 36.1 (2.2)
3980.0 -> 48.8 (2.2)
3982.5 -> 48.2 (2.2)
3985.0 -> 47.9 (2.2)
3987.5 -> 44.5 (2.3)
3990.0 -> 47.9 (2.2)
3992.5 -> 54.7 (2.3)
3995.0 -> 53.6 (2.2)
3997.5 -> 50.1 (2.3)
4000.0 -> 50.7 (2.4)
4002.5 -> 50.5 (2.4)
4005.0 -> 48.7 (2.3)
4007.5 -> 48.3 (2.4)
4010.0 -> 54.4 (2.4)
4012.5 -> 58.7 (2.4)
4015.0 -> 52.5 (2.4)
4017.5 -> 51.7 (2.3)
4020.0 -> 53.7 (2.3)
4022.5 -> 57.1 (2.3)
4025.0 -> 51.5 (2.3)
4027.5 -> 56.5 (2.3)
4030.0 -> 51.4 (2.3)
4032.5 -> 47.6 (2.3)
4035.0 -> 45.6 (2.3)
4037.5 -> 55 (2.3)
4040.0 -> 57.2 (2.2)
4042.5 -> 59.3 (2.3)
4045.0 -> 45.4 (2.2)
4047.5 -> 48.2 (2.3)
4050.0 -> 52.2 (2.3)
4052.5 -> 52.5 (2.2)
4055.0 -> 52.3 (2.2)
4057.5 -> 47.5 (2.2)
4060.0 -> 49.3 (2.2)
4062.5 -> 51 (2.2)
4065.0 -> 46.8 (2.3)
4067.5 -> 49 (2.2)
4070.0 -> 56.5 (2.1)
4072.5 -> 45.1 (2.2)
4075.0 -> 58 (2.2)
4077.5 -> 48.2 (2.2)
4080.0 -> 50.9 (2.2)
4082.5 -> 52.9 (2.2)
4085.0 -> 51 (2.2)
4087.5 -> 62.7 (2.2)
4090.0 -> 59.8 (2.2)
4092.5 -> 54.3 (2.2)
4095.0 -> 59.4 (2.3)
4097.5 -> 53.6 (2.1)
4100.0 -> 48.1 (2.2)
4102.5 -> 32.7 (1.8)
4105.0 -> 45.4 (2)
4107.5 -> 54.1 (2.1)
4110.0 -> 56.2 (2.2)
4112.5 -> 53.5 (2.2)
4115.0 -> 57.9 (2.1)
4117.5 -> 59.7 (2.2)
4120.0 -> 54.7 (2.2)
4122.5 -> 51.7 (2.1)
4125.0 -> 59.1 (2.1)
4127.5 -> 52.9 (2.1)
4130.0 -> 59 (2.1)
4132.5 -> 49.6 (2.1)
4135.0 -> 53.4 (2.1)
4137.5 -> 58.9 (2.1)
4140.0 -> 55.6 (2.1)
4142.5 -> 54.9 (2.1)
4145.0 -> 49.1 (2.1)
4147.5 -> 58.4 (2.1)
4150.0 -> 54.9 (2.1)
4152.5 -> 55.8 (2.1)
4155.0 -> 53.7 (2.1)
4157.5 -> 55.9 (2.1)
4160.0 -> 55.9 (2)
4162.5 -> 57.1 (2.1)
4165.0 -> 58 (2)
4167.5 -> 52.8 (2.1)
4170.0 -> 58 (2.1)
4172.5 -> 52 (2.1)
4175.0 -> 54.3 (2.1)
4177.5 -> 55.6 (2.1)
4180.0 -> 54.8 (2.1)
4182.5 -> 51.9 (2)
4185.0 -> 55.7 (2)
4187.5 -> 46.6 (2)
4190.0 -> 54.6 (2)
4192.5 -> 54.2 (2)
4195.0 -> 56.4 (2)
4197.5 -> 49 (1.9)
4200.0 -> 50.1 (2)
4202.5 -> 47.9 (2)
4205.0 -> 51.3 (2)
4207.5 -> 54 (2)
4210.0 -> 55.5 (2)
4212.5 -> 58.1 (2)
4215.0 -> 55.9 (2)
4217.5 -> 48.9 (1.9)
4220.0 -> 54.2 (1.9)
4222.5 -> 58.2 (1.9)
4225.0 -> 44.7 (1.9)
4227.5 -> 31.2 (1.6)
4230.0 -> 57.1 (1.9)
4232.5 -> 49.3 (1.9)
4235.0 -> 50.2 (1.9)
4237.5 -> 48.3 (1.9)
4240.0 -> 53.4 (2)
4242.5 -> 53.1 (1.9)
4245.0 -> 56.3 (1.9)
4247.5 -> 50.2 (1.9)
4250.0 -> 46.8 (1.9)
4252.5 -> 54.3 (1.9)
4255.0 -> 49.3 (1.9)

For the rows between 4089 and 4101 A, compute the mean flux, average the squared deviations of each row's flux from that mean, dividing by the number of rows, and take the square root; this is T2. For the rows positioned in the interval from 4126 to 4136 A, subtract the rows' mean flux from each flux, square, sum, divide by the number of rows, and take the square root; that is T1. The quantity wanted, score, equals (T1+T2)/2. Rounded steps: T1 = 3.38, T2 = 4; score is 3.8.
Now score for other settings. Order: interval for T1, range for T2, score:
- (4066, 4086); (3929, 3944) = 7.3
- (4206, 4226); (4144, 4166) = 3.5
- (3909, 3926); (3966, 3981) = 8.3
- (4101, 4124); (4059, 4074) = 5.7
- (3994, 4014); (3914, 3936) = 8.9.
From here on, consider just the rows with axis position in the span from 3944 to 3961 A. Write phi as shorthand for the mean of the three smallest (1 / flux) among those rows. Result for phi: 0.0224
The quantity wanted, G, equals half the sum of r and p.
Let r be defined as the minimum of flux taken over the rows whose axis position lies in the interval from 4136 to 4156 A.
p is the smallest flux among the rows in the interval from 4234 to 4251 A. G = 48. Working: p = 46.8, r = 49.1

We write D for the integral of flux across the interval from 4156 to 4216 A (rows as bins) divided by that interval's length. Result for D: 54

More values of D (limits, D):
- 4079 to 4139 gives 54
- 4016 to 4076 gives 52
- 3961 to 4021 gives 43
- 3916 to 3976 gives 30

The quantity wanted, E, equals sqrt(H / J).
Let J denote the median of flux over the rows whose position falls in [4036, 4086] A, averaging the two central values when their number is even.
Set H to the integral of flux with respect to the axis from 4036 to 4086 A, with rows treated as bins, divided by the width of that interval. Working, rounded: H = 51.4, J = 51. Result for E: 1.00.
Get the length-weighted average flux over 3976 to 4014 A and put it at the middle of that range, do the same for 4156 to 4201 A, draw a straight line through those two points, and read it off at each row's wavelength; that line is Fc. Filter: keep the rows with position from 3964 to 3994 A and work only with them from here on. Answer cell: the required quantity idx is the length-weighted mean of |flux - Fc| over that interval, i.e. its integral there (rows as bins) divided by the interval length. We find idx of 14.0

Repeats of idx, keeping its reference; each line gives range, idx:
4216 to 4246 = 5.9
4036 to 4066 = 3.5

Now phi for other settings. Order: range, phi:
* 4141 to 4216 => 0.0172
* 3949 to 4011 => 0.0184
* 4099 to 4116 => 0.0178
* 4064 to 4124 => 0.0165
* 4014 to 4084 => 0.0172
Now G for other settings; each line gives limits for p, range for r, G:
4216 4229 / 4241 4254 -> 39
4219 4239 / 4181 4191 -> 39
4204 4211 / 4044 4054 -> 48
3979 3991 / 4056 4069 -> 46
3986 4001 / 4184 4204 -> 46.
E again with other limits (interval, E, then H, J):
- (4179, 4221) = 0.99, 52.9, 54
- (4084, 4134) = 1.00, 53.8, 54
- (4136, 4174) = 1.00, 55.4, 56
